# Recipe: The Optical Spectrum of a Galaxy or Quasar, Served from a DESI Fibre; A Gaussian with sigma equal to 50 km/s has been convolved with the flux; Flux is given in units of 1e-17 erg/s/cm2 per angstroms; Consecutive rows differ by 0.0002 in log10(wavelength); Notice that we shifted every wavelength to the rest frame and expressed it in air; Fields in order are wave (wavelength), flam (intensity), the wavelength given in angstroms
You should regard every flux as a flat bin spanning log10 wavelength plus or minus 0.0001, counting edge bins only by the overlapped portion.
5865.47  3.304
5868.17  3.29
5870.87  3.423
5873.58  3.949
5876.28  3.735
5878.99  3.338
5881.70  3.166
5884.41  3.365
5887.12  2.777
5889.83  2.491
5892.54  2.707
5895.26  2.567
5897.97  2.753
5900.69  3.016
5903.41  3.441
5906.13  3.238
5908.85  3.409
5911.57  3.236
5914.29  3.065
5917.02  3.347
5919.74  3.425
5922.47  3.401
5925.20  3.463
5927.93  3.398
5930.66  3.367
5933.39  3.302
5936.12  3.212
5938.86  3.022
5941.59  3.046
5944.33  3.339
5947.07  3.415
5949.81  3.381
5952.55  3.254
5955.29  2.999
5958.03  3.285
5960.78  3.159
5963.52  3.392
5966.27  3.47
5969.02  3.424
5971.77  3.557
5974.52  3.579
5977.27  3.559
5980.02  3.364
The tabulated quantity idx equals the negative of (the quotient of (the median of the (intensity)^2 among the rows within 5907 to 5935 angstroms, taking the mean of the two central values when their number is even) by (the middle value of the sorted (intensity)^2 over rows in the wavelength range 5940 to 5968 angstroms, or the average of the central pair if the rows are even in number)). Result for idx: -1.04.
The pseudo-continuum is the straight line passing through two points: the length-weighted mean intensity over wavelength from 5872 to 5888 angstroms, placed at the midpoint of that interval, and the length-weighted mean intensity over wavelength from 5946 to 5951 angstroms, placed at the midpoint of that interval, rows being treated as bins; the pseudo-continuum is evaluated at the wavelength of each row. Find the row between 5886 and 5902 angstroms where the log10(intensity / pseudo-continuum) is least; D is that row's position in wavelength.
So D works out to 5889.83 angstroms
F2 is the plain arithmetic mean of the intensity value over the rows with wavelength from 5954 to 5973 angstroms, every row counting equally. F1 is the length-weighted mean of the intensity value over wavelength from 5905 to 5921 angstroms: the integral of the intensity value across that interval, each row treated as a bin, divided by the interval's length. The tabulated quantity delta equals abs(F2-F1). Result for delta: 0.04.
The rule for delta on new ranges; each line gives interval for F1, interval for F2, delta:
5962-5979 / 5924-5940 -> 0.20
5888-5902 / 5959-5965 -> 0.57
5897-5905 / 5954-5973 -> 0.24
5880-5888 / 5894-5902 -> 0.35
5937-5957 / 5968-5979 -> 0.32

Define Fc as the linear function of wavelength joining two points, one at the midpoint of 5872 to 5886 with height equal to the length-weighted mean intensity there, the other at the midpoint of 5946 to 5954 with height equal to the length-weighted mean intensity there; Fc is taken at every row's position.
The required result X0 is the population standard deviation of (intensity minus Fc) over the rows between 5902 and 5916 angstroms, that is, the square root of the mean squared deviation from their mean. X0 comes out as 0.13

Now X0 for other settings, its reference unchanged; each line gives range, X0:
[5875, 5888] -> 0.30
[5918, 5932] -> 0.03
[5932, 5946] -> 0.13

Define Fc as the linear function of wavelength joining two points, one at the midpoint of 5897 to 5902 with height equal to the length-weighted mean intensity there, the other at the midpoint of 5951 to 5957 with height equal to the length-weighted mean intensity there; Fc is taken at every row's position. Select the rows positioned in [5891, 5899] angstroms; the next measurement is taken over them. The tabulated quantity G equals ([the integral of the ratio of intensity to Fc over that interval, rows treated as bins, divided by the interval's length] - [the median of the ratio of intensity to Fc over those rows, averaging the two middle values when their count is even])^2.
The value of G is 0.0003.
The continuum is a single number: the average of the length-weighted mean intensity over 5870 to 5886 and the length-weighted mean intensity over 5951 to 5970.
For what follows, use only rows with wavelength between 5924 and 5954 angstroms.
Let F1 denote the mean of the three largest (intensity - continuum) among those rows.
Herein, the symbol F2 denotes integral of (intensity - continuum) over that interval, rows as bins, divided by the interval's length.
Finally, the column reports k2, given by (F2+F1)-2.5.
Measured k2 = -2.55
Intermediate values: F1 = 0.04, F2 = -0.09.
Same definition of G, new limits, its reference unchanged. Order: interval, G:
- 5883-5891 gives 0.0016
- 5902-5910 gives 0.0001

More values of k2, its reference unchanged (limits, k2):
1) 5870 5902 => -2.46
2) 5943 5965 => -2.59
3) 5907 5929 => -2.50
